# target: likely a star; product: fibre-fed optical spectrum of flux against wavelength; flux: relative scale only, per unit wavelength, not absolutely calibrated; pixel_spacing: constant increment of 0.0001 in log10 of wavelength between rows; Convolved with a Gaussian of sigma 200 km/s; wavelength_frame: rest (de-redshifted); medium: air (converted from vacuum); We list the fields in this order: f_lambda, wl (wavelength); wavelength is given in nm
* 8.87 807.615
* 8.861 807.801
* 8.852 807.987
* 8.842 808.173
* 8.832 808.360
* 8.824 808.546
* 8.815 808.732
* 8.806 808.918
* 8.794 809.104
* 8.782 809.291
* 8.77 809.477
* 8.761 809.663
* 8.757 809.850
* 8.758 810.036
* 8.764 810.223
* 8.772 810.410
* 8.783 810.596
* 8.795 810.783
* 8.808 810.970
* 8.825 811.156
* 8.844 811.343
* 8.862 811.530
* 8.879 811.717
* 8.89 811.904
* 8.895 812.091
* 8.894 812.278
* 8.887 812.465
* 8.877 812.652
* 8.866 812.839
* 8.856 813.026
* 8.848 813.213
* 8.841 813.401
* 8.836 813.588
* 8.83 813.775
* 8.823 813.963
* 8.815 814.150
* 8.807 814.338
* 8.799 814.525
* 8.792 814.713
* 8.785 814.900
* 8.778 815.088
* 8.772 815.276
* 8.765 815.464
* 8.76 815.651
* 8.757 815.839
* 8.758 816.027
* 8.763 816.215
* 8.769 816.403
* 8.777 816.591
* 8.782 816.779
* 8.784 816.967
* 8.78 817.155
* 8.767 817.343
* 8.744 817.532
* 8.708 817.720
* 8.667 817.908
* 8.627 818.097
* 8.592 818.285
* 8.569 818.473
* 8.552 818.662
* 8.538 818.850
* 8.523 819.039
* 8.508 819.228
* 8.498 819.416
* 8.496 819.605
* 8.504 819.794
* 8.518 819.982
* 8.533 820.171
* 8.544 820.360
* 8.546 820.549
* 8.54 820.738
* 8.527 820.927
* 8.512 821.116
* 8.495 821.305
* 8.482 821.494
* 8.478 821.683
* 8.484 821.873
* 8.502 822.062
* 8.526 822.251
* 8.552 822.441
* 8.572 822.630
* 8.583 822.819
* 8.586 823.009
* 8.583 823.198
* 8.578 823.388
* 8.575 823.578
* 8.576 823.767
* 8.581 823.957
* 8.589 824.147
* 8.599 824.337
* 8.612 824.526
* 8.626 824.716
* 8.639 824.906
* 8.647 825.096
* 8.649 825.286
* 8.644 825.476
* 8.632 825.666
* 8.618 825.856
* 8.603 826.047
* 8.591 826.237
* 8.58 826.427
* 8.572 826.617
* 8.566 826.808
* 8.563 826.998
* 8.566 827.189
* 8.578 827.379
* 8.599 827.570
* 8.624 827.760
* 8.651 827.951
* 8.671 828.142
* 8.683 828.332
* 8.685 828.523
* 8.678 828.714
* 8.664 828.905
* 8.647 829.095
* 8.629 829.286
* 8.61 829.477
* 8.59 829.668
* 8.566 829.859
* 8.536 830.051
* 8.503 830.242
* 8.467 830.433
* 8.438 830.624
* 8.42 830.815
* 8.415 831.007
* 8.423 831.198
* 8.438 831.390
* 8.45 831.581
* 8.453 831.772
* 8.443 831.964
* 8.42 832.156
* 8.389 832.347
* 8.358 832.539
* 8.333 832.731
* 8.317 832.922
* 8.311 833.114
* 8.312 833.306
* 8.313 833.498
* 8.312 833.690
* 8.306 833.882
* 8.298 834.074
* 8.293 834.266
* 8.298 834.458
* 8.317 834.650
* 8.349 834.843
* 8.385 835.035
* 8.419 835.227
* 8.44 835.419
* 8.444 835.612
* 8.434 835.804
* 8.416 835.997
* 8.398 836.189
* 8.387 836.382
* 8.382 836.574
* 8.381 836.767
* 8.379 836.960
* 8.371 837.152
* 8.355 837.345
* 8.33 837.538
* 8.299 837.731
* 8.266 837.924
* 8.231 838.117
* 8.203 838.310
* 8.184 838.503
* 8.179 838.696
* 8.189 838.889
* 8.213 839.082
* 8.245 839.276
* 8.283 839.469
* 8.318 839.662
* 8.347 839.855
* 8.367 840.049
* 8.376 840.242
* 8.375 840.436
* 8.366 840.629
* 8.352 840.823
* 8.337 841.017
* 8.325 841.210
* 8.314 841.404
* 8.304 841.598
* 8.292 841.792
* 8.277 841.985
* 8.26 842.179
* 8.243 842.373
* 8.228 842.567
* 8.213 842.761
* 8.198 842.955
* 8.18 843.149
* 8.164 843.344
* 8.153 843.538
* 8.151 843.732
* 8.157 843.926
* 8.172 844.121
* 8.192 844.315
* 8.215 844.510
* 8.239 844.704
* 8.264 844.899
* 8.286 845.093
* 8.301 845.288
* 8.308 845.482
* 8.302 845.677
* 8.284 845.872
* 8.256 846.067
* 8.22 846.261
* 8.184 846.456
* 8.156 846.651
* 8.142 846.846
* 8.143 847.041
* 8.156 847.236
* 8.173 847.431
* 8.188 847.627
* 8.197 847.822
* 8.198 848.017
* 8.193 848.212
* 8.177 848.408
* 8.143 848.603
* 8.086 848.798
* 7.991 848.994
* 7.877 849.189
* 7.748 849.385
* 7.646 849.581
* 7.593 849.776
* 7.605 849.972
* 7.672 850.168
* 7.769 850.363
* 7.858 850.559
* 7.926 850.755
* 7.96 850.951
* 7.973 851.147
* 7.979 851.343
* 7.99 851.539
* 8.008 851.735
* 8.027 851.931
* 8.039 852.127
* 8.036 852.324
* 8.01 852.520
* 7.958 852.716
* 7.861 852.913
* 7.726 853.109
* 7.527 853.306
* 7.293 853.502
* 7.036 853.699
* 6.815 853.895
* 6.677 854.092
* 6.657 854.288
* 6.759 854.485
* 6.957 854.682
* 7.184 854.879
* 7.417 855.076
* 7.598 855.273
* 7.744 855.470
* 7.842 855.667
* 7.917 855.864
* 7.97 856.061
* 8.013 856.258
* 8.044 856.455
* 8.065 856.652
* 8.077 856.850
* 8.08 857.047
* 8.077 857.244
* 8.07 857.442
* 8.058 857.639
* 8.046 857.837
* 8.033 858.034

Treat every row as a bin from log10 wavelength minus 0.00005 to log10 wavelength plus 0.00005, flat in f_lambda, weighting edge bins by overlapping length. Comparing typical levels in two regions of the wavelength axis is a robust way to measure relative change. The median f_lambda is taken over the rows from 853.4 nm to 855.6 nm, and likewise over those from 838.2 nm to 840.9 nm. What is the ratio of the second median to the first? 1.18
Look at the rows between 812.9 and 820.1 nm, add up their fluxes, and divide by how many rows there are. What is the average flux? 8.71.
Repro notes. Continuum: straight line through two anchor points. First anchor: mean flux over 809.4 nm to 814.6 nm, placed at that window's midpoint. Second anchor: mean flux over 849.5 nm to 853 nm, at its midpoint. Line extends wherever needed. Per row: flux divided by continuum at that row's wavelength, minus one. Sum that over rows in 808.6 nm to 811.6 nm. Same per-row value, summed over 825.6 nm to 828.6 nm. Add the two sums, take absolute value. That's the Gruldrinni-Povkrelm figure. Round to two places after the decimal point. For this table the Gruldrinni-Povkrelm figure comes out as 0.14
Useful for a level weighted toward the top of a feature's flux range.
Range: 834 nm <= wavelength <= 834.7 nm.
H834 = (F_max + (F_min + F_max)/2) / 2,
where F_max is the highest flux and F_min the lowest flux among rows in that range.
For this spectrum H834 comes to 8.3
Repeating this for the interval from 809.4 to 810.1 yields 8.8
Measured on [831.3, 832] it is 8.4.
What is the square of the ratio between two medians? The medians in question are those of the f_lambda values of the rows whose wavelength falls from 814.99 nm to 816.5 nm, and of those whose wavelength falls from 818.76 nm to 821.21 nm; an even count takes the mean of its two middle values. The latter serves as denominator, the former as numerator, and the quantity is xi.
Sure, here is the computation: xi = 1.06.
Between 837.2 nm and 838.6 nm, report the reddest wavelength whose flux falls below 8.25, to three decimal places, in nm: 838.503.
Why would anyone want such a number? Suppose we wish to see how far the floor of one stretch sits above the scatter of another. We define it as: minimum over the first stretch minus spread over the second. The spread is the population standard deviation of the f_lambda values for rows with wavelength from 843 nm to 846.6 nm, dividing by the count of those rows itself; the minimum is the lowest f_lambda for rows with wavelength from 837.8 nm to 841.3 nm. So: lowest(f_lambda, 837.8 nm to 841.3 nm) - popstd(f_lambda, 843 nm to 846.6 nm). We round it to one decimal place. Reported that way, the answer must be 8.1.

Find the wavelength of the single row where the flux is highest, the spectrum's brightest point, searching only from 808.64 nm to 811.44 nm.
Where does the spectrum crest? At 811.343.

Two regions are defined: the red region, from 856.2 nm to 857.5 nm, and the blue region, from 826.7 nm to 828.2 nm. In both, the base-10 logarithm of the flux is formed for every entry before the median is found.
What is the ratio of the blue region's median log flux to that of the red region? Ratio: 1.03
